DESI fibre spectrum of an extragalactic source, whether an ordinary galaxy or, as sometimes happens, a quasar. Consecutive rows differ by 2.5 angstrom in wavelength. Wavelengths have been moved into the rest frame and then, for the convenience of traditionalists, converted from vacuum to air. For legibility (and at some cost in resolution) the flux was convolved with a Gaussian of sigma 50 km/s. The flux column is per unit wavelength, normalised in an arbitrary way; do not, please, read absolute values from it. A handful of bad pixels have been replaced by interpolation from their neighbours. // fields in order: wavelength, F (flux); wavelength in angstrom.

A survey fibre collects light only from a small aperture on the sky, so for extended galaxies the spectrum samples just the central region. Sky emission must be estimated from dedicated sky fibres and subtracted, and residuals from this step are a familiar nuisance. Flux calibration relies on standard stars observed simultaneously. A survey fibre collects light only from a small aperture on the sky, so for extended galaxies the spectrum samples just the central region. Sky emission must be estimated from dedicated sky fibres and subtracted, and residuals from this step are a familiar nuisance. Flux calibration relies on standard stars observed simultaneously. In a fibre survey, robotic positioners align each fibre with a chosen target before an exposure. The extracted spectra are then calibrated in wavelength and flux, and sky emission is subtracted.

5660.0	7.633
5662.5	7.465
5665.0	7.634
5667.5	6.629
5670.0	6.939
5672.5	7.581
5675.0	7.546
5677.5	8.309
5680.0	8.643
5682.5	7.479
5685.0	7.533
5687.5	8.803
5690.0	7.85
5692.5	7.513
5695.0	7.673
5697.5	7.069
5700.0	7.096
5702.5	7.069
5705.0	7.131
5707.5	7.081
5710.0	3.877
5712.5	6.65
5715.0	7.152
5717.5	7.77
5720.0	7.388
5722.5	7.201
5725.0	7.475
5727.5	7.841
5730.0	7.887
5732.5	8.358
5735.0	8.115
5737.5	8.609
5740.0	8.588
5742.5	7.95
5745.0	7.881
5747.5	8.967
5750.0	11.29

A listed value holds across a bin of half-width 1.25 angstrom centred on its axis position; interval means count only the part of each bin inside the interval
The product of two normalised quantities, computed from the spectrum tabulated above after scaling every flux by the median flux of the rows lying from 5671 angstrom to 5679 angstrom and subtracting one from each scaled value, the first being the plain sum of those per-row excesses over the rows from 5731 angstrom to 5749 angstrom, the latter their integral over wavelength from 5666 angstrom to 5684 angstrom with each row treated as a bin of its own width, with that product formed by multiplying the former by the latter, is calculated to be 0.01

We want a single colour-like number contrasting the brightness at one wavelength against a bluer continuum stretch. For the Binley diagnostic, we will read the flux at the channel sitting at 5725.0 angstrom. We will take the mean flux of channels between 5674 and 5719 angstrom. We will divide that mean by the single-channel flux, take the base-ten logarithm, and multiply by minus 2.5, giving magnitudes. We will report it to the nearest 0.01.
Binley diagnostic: 0.02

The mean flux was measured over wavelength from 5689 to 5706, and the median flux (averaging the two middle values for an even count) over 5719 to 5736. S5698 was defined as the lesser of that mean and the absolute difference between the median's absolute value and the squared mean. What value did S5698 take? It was 7.34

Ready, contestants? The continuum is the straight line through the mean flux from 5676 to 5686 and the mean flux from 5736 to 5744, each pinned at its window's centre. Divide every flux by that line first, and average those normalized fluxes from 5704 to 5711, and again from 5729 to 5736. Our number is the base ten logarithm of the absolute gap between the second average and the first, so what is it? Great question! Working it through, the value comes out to -0.63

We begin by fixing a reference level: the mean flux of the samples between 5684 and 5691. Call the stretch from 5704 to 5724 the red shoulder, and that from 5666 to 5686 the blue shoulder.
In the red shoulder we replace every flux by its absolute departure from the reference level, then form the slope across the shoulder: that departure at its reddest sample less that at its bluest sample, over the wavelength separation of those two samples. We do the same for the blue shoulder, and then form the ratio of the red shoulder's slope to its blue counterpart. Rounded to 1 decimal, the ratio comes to 0.1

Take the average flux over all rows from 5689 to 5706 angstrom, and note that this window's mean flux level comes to 7.34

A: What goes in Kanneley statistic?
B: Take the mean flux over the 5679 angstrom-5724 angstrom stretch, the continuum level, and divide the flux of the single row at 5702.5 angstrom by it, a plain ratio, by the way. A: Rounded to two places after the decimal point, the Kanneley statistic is 0.97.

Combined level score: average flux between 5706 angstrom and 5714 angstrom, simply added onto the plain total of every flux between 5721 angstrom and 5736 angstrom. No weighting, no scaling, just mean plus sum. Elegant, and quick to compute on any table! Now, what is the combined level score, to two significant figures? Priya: 53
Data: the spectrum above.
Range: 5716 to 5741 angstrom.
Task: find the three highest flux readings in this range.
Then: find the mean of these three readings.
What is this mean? 8.52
